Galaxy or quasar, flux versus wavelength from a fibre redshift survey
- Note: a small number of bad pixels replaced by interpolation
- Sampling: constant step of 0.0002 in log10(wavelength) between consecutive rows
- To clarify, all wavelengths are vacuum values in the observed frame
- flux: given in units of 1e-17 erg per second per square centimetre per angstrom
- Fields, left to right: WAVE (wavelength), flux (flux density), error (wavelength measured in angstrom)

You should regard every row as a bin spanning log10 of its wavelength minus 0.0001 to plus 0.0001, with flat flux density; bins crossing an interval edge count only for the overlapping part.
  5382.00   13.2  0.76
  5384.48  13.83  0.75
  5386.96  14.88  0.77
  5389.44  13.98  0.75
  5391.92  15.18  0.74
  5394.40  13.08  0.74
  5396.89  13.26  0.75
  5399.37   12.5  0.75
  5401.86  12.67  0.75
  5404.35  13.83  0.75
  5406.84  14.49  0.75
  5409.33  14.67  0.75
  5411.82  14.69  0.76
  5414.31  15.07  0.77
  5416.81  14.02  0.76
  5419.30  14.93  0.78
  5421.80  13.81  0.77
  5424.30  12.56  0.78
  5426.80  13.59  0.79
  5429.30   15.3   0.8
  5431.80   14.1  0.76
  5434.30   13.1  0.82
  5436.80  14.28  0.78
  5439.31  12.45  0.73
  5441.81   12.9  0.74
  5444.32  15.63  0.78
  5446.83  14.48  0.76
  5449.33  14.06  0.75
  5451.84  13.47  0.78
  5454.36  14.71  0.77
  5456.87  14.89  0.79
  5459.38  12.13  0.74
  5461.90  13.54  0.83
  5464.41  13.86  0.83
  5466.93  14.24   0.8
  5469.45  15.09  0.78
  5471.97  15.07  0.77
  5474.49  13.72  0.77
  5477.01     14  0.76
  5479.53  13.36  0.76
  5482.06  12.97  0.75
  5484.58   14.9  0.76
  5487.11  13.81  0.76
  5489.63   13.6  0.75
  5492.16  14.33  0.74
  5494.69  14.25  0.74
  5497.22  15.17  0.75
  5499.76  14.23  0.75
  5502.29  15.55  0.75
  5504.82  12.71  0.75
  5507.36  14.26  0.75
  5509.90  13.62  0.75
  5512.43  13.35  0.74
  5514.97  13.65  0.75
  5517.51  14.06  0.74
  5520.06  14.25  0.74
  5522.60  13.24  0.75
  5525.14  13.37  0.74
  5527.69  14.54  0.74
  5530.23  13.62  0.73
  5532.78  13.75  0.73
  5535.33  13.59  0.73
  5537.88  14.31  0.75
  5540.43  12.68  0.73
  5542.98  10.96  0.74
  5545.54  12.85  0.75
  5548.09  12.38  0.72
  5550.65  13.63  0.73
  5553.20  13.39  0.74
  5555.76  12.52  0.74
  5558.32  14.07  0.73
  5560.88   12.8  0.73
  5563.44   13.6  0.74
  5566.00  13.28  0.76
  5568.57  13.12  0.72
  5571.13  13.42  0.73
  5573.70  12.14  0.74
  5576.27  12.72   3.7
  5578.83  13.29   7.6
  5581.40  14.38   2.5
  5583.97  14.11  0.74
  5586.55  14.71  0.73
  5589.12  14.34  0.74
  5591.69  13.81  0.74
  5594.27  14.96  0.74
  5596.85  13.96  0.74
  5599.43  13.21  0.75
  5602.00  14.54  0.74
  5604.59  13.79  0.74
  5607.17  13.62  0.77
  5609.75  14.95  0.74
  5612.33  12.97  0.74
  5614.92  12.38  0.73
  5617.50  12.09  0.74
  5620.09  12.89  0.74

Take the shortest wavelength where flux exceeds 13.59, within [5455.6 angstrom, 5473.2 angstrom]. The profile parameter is 5456.87 angstrom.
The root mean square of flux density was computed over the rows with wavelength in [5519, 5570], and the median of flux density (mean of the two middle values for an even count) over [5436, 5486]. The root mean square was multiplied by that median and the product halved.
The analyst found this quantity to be 93.4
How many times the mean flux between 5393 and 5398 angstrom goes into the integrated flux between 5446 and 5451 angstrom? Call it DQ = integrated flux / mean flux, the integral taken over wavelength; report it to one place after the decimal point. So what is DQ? 5.4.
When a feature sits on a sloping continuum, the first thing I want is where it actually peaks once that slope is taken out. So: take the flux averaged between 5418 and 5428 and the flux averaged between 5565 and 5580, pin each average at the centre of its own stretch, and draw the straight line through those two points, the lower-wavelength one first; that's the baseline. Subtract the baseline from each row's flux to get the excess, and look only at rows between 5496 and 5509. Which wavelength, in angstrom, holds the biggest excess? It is 5502.29 angstrom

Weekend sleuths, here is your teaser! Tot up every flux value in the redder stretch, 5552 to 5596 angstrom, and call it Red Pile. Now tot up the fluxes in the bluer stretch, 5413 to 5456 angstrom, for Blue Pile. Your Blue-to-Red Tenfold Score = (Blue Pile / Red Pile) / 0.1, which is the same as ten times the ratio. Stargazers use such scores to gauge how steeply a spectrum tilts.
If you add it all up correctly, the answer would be 10.3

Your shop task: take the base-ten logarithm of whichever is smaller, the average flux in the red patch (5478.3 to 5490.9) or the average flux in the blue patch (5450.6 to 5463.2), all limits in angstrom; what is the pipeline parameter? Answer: 1.14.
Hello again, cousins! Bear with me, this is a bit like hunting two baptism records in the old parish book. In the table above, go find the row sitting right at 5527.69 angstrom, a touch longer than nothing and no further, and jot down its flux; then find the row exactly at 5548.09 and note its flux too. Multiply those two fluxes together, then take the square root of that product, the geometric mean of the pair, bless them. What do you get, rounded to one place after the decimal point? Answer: 13.4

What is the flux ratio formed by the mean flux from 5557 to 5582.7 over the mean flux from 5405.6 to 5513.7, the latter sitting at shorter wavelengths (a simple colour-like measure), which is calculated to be 0.944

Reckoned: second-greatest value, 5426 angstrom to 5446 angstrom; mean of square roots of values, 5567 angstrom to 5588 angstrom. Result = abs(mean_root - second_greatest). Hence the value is 11.6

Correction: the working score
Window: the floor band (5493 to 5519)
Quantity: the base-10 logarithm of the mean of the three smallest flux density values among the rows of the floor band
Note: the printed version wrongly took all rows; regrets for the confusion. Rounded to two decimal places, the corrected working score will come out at 1.12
